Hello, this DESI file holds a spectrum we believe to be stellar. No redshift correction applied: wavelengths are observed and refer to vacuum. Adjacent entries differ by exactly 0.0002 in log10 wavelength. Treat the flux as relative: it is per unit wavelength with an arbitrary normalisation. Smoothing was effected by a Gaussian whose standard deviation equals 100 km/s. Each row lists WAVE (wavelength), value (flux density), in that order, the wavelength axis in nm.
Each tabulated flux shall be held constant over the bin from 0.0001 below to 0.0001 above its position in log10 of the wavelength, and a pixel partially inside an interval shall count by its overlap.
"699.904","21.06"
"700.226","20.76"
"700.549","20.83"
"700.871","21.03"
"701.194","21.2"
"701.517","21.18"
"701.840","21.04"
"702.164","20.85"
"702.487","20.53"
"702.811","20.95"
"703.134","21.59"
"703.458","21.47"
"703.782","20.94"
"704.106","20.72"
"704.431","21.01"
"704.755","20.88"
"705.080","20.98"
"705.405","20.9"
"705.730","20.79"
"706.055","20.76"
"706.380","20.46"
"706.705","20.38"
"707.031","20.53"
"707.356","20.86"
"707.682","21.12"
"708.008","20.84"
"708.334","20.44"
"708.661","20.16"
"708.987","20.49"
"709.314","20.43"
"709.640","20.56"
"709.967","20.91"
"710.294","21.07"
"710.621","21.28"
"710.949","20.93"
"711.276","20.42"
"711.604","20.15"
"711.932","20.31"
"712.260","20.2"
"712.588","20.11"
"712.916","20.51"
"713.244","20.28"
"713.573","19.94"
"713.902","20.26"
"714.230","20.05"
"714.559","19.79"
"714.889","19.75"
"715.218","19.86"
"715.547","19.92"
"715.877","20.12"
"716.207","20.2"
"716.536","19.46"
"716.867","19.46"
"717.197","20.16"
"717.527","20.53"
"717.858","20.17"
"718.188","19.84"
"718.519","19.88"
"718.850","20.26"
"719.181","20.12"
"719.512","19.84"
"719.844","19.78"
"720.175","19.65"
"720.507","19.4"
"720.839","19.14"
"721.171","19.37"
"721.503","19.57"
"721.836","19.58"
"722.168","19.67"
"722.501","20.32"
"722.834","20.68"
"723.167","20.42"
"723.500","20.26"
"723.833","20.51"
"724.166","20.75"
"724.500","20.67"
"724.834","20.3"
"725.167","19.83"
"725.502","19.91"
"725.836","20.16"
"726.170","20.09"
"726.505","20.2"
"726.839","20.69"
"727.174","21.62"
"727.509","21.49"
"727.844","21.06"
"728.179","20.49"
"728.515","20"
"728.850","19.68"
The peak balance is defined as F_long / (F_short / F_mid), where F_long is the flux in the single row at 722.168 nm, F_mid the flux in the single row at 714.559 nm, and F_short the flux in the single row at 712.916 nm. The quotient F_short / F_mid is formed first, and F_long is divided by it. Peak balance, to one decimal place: 19.0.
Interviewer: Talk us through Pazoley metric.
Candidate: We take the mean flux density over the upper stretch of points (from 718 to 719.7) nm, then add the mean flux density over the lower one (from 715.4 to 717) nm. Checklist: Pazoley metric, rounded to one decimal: 39.8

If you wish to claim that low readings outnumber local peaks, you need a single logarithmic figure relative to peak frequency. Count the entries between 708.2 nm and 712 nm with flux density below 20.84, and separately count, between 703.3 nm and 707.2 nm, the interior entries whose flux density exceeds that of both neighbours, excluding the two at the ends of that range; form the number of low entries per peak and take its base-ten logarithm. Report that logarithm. 0.60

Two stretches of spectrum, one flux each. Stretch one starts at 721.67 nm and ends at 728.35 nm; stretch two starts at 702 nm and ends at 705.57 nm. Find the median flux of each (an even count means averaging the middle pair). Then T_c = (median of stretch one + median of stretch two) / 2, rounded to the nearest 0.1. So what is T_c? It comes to 20.7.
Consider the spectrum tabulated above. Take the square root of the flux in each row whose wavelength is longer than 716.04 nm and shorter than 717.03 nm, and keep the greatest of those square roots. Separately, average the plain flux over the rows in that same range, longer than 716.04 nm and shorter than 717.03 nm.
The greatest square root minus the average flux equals -15.2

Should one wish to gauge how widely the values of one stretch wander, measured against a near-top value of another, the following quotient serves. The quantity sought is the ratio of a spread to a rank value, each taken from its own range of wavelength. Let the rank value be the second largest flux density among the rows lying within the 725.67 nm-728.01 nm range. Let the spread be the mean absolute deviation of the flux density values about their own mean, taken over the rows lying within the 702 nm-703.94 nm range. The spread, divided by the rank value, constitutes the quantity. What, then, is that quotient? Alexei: 0.015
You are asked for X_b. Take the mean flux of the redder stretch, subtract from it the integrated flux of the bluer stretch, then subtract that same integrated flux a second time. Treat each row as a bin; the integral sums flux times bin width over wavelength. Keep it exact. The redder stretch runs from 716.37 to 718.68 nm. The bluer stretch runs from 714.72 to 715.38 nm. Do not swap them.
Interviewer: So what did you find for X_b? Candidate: -6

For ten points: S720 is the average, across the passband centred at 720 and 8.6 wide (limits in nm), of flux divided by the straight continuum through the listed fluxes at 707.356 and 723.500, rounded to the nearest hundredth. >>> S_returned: 0.98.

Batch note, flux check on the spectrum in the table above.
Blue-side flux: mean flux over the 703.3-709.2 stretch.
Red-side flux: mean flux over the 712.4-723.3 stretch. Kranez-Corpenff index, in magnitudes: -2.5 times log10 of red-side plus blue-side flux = -4.02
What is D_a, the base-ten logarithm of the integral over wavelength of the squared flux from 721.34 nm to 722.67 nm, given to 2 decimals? 2.72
